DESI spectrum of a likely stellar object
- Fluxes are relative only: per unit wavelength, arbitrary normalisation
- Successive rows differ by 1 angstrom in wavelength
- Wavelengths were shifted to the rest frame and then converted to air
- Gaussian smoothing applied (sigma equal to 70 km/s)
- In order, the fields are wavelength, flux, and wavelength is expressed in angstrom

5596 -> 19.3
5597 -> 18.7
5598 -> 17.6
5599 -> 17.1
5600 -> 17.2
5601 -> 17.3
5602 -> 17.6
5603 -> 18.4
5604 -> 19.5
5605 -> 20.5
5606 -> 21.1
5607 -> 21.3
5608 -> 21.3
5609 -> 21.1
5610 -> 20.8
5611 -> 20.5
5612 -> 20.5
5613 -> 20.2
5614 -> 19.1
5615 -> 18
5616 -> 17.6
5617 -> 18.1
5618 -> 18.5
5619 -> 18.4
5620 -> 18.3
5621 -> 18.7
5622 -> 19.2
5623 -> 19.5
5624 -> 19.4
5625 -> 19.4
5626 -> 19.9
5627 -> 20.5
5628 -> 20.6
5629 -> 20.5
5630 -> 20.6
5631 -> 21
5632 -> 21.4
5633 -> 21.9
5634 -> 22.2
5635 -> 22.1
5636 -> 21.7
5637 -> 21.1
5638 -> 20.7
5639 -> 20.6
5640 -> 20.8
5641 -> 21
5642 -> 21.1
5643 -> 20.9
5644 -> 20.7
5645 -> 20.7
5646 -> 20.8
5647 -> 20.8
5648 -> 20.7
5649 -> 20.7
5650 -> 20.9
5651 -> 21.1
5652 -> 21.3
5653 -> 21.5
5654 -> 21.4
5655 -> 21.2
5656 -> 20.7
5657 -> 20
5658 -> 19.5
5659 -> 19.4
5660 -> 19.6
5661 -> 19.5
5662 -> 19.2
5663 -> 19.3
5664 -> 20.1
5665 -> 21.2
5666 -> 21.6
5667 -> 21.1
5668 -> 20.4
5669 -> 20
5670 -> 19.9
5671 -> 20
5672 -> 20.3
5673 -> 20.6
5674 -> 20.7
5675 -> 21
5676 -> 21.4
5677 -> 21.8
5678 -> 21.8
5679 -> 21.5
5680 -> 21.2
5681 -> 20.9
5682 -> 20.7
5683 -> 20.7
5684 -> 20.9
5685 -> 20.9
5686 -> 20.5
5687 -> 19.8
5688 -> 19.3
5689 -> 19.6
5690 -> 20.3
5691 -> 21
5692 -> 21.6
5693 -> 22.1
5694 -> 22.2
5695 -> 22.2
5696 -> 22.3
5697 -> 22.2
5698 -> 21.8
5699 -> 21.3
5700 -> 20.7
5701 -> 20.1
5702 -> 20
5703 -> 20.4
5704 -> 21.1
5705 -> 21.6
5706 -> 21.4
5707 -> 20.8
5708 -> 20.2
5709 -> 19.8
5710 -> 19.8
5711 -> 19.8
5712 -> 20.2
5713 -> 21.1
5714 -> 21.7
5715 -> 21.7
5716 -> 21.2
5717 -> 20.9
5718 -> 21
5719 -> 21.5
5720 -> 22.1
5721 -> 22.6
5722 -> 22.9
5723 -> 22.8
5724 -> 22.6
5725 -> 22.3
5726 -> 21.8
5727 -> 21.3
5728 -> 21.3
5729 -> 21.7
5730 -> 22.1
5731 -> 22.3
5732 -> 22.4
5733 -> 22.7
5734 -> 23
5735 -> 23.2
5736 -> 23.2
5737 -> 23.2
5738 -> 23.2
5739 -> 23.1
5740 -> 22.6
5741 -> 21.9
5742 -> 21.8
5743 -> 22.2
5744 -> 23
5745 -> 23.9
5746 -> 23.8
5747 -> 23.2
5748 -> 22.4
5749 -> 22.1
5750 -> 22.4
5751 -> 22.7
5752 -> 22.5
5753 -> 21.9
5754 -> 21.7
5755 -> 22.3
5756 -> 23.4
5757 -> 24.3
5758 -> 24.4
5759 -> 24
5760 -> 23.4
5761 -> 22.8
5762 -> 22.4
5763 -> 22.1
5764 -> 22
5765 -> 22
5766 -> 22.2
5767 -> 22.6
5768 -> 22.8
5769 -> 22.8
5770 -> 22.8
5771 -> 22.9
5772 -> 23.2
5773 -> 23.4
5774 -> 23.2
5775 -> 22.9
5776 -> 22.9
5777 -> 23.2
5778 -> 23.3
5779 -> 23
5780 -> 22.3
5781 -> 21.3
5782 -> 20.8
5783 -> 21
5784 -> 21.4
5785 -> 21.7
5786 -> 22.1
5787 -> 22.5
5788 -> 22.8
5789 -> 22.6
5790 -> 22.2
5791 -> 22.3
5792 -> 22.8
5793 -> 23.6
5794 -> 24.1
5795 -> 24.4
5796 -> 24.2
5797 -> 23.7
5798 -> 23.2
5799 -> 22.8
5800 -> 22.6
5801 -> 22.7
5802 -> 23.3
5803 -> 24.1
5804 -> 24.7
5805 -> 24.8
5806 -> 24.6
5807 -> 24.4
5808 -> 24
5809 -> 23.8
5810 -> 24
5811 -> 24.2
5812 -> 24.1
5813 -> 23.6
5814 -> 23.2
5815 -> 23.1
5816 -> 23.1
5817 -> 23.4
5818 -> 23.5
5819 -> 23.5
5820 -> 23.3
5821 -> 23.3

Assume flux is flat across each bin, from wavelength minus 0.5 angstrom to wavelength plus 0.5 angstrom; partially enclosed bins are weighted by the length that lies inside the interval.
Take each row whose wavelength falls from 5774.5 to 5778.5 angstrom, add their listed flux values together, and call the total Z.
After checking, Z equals 92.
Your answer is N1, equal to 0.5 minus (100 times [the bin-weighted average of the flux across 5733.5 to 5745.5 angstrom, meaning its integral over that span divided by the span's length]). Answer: -2285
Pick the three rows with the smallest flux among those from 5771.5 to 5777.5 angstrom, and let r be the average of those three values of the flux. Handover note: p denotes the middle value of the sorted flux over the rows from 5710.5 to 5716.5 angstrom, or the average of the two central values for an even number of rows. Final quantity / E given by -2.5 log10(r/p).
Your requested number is -0.09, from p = 21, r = 23.0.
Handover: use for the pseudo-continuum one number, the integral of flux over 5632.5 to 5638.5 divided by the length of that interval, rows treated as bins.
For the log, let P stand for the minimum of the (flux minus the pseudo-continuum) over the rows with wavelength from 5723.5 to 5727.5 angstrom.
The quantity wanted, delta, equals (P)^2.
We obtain 0.1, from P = 0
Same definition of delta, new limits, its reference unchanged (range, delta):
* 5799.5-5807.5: 1.0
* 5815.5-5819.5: 2.2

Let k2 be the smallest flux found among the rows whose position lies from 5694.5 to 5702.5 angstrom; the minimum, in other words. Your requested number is 20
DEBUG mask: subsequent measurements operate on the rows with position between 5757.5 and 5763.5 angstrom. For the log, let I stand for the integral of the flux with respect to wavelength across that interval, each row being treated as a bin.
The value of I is 139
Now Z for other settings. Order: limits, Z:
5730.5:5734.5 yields 90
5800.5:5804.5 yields 95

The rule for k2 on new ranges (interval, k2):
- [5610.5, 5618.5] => 17.6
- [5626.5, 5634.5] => 20.5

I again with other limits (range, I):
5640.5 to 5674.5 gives 698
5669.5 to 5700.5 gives 651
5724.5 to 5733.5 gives 198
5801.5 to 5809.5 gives 194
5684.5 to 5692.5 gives 163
